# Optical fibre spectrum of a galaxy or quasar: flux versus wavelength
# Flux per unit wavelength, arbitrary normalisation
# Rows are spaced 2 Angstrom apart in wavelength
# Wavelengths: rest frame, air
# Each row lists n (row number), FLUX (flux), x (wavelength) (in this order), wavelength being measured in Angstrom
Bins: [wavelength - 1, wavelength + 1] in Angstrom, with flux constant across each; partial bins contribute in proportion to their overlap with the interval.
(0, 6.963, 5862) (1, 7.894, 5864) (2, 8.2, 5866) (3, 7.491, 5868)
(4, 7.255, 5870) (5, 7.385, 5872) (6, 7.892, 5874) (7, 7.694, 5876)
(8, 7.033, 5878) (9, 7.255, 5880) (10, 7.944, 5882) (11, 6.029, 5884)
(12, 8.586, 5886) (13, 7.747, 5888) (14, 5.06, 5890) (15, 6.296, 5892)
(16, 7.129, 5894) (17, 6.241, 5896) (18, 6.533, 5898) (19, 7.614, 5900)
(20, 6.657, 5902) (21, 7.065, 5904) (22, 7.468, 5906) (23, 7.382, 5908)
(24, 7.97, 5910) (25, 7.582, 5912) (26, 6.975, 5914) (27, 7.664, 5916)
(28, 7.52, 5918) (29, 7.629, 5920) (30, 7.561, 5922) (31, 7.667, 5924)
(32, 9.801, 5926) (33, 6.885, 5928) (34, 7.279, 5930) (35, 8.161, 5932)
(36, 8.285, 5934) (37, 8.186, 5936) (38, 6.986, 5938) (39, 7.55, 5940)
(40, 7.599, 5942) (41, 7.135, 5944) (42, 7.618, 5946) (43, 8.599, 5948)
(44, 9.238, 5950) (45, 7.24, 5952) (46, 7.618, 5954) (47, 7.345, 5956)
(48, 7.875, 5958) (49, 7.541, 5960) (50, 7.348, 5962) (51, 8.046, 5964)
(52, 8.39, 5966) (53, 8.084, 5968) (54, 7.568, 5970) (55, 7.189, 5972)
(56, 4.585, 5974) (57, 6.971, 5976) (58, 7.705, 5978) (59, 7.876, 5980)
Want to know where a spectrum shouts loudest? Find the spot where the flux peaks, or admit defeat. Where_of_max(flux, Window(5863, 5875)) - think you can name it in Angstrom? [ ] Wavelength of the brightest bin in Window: 5866 Angstrom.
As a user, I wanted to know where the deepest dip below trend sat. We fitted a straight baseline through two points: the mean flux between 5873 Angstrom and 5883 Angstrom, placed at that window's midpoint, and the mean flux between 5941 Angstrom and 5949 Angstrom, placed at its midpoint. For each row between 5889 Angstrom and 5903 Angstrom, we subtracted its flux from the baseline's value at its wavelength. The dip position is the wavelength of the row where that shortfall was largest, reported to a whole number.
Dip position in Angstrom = 5890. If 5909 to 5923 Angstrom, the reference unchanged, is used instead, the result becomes 5914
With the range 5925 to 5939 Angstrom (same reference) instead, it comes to 5928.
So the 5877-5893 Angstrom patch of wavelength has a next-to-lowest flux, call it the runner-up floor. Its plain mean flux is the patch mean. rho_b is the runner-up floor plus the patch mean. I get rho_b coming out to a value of 13.0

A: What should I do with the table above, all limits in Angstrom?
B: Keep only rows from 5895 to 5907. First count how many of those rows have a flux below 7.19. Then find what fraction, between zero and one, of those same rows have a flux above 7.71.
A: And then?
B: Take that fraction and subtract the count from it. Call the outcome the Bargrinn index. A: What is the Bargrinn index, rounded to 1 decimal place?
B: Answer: -4.0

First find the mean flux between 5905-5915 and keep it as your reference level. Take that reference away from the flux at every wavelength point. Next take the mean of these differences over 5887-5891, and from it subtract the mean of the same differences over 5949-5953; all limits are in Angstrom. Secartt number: -1.8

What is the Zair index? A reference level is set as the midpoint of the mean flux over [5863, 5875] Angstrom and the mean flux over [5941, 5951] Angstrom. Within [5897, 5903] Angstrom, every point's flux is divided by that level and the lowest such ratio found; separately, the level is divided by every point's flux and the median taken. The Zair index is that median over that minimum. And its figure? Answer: 1.42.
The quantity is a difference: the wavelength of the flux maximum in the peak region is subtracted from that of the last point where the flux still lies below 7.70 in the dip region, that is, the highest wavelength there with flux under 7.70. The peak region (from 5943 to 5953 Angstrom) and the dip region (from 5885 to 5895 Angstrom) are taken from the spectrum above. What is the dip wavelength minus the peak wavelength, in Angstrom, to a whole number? -56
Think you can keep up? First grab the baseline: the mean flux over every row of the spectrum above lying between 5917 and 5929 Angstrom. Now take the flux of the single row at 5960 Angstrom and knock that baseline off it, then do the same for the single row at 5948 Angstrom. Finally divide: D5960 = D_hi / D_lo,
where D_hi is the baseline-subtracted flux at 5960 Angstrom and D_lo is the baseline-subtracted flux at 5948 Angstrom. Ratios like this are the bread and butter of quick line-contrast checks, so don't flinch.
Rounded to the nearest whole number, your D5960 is 0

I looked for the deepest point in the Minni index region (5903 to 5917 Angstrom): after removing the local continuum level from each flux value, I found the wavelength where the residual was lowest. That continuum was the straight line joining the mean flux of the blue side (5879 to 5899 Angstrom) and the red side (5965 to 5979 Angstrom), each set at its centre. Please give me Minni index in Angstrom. 5914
